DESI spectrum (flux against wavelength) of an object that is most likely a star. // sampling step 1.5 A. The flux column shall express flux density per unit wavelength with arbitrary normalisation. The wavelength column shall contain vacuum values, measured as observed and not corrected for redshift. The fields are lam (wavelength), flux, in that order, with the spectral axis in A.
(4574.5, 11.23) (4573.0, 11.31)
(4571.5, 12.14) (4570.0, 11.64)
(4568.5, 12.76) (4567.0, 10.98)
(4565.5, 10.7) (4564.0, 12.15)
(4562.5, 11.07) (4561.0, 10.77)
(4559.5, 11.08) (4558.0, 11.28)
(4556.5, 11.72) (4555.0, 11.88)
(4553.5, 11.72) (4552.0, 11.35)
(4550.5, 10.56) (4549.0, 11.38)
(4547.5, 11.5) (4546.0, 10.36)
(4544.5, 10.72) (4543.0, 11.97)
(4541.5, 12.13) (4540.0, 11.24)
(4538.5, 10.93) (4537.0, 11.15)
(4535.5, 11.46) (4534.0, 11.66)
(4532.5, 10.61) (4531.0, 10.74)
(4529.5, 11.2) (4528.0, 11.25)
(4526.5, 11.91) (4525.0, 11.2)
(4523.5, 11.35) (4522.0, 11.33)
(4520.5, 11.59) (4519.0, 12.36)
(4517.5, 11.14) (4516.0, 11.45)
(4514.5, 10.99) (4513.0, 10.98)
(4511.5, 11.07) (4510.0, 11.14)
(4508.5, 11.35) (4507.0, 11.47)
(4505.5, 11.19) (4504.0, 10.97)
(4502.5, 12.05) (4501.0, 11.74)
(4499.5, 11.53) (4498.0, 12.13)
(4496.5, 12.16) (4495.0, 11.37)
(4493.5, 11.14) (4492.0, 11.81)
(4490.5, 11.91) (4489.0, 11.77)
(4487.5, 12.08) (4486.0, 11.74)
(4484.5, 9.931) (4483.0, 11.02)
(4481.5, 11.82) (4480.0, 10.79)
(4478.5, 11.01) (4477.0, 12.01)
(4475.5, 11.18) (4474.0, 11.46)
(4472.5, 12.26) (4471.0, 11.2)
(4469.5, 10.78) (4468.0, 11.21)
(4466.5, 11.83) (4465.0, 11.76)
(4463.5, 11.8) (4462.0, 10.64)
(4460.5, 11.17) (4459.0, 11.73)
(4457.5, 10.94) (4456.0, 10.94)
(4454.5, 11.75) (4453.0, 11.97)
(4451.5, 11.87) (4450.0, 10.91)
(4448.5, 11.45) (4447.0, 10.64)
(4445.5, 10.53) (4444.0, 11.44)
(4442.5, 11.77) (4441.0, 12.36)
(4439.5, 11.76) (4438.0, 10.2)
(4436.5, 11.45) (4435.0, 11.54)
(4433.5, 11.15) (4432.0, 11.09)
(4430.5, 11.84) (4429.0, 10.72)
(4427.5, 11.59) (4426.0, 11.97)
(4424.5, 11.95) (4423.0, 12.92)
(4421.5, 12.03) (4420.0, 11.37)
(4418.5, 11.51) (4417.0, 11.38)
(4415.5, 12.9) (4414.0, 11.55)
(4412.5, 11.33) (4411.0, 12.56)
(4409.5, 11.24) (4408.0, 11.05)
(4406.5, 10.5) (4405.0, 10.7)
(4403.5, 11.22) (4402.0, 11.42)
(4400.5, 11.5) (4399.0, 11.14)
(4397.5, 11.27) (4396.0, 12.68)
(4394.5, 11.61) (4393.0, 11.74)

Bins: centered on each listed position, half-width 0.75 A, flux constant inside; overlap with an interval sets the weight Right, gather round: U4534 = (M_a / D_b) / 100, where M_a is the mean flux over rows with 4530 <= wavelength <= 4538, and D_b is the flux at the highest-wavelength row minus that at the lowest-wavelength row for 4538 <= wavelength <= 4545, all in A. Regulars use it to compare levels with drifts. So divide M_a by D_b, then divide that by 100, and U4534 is -0.5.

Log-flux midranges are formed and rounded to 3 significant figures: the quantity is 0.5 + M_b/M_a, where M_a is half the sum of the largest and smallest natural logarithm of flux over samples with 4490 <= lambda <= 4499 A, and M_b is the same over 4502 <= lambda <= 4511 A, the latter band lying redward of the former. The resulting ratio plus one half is 1.50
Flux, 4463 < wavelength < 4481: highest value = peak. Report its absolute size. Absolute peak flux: 12.3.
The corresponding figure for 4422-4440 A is 12.9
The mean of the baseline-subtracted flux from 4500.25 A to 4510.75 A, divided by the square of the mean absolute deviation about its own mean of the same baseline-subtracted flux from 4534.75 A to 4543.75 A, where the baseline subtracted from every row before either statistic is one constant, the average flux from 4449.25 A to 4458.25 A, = 0.1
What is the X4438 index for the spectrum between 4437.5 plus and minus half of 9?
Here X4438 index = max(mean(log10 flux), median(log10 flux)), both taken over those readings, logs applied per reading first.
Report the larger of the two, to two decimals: 1.06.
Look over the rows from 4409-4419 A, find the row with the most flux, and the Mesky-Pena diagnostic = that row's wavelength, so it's 4415.5 A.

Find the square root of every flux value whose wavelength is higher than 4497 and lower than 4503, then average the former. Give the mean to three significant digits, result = 3.44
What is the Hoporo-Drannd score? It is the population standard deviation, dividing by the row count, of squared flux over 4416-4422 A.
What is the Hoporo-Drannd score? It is 6.3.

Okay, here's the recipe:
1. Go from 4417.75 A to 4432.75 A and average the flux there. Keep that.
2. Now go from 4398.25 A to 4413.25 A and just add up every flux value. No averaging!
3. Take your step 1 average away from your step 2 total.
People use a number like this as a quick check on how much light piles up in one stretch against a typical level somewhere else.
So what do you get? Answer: 101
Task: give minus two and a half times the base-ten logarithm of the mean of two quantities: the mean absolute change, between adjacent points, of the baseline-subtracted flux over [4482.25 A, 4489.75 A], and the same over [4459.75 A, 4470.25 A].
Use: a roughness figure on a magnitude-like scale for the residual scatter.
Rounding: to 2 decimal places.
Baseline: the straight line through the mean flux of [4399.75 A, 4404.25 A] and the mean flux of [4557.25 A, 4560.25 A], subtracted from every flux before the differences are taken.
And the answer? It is 0.42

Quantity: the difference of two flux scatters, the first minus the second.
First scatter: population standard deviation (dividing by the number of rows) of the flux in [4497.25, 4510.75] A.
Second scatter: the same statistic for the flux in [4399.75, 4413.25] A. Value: -0.17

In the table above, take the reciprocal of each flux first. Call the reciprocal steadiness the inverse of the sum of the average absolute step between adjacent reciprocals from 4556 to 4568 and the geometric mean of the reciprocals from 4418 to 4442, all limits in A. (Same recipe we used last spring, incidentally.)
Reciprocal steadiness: 11.0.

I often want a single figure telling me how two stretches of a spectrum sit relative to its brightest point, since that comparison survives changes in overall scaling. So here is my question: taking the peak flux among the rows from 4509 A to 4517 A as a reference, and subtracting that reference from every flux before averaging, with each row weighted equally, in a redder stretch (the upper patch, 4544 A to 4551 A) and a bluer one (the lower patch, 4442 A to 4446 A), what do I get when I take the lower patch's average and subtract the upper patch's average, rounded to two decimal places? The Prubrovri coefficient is 0.34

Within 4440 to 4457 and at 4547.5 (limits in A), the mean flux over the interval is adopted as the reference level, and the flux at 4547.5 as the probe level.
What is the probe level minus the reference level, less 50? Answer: -49.92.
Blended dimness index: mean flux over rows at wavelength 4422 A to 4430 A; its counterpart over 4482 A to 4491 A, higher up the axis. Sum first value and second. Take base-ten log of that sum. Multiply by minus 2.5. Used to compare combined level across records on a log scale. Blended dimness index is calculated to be -3.416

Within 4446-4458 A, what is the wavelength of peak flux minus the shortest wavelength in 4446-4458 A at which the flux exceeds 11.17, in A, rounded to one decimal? 4.5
